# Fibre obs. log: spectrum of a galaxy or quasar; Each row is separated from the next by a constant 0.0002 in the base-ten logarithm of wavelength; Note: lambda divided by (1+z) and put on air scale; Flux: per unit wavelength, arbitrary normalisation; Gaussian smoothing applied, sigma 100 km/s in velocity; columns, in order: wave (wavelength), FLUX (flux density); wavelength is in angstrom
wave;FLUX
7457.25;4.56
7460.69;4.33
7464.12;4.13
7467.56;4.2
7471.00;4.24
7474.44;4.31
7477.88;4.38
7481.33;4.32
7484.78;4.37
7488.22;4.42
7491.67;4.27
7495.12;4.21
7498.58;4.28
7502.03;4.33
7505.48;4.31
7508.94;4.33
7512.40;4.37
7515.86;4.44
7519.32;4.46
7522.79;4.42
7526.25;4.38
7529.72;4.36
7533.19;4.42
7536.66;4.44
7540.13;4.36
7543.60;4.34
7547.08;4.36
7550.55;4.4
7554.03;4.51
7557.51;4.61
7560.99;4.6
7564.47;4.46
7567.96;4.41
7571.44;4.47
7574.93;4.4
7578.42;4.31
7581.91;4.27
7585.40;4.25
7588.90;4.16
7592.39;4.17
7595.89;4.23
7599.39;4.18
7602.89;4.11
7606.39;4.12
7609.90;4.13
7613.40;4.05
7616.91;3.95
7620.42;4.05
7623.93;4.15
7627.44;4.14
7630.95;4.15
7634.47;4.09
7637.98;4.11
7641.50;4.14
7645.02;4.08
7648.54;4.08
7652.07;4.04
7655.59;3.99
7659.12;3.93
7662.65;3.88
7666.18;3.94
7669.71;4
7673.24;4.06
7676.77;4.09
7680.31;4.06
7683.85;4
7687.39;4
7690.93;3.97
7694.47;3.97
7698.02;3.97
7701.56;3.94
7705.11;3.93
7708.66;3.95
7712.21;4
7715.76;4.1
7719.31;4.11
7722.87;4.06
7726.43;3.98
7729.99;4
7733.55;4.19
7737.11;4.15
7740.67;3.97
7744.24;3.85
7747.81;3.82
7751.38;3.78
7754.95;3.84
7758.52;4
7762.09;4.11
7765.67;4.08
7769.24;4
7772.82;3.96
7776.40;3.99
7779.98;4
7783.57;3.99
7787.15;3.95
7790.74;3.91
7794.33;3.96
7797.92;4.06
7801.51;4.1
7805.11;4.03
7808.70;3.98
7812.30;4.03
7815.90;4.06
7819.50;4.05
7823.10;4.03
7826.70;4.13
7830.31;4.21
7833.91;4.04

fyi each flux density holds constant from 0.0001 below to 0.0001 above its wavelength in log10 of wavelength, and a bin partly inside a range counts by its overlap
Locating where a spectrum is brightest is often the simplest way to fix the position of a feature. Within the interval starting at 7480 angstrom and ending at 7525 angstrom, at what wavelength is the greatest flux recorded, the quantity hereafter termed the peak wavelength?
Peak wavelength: 7519.32 angstrom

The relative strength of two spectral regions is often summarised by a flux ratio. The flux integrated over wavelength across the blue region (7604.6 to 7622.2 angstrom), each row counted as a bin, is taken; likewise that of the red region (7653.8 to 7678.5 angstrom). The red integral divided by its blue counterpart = 1.4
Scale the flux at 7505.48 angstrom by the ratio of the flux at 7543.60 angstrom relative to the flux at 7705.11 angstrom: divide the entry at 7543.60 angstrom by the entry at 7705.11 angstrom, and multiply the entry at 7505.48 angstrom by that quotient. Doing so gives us 4.76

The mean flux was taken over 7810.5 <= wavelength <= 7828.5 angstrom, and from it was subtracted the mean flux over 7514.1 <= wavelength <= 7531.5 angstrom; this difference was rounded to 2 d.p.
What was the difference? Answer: -0.35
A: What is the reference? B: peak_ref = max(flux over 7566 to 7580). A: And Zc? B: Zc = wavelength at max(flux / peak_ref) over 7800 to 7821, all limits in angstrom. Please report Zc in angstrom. 7801.51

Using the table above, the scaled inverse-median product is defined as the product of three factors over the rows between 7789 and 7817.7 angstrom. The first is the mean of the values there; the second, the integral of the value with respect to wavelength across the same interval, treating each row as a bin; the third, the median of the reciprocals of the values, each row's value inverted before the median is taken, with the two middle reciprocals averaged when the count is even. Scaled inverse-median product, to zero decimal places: 115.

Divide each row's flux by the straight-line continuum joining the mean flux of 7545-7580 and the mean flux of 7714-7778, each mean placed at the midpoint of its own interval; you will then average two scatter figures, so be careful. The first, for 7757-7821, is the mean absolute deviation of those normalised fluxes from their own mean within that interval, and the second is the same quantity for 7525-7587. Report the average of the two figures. 0.0178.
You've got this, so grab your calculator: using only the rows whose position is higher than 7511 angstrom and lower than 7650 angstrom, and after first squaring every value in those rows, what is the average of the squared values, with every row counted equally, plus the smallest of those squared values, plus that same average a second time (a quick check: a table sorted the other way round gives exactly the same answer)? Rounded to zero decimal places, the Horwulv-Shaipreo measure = 52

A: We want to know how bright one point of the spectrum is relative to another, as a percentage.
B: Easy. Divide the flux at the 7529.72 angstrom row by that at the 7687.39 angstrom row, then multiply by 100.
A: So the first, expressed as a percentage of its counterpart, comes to 109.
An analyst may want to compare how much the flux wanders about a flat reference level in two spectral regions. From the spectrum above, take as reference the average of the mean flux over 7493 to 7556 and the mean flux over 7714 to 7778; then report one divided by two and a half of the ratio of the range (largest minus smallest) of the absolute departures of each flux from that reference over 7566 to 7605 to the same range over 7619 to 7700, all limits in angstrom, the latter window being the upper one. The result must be 0.41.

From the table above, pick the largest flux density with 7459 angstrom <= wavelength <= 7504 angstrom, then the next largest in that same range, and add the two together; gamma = 8.80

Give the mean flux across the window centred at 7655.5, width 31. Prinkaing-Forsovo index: 4.01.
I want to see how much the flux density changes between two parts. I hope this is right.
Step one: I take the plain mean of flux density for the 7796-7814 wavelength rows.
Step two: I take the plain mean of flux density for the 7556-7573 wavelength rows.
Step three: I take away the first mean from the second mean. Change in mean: 0.47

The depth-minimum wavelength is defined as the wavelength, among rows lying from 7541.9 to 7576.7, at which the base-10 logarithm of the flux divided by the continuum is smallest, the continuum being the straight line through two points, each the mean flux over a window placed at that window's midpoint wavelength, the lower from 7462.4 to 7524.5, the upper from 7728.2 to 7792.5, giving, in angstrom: 7543.60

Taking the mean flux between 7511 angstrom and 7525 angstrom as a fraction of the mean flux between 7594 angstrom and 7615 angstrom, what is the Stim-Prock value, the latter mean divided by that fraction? 3.87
